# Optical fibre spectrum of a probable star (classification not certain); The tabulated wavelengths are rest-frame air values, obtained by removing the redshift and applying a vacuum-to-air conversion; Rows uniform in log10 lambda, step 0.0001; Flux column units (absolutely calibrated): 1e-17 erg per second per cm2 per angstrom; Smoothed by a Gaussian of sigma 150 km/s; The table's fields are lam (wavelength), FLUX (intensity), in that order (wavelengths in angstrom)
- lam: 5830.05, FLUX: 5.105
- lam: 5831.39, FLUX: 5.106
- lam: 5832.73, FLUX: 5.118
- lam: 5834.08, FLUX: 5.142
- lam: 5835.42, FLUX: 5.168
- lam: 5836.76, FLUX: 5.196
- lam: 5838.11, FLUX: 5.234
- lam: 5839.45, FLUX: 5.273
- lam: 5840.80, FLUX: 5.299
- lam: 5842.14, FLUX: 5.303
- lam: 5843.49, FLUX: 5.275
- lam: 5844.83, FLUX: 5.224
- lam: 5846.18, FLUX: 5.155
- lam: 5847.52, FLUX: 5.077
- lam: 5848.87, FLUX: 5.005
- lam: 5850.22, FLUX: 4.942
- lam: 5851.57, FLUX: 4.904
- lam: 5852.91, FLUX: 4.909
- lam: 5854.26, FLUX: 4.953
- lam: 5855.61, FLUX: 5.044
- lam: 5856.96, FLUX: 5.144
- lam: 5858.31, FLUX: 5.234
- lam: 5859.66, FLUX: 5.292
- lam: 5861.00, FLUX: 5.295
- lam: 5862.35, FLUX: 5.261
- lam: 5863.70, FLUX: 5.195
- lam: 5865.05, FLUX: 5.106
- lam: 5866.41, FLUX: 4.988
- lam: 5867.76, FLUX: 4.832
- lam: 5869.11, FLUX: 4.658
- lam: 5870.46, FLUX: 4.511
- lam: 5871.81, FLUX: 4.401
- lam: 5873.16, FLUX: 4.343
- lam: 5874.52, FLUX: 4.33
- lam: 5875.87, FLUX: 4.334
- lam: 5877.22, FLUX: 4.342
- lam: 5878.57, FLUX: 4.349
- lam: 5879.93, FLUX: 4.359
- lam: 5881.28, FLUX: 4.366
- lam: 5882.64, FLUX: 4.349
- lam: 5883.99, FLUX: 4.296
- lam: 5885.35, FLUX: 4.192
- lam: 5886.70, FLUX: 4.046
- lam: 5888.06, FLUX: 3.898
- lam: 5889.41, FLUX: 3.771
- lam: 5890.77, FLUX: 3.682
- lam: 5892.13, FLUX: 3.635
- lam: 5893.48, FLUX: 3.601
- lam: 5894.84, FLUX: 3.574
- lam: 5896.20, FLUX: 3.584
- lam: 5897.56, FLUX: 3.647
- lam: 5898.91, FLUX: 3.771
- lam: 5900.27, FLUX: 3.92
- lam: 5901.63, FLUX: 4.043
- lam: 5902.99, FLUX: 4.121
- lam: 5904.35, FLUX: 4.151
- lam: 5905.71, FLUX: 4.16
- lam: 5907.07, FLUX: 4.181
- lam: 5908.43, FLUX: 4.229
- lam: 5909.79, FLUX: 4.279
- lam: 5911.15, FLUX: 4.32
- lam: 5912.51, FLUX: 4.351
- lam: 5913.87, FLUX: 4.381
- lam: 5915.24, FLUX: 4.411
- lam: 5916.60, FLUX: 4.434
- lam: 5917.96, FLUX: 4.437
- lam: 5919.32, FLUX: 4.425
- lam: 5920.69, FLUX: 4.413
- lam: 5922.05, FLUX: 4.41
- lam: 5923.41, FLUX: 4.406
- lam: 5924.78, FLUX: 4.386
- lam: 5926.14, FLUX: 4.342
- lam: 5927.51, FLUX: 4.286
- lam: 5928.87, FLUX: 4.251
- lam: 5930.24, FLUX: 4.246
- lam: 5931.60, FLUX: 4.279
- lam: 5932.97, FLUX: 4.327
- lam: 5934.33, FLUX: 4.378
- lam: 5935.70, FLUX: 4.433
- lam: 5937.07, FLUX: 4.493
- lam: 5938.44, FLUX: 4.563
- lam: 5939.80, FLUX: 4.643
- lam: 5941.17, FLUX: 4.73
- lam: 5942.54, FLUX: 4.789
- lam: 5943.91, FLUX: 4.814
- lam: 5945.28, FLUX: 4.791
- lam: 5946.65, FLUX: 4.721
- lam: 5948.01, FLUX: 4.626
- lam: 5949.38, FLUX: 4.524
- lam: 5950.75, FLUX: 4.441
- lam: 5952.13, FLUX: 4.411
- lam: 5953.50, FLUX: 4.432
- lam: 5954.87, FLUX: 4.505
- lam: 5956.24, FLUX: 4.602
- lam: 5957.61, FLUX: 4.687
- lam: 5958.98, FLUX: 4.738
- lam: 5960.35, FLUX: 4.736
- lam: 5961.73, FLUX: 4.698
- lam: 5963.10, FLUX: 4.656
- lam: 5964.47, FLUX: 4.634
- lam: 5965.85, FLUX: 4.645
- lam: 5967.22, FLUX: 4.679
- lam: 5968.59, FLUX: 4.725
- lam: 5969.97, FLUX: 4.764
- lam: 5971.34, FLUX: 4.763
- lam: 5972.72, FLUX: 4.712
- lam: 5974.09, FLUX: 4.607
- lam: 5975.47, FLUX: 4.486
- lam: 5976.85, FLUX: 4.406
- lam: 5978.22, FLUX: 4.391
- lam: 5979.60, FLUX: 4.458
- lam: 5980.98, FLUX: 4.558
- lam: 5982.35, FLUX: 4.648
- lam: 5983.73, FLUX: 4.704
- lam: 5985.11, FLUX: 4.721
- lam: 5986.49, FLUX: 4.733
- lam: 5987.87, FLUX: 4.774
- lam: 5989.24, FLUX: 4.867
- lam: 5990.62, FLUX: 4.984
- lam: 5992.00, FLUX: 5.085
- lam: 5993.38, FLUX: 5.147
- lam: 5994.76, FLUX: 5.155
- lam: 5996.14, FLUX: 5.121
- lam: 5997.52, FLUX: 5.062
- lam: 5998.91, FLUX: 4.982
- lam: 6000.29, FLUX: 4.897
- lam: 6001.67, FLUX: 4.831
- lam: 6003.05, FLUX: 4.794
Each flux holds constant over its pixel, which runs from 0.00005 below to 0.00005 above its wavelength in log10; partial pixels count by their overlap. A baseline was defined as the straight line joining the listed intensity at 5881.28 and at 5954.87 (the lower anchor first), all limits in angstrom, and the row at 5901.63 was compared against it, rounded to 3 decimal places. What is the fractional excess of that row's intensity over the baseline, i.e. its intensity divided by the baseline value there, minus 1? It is -0.082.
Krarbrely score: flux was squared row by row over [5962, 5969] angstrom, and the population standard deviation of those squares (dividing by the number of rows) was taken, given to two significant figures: 0.30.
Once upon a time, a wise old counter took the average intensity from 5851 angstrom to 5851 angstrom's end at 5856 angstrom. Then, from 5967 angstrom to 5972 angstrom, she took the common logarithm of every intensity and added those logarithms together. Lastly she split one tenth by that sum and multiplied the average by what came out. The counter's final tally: 0.183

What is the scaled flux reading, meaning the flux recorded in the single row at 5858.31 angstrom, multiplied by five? 26.2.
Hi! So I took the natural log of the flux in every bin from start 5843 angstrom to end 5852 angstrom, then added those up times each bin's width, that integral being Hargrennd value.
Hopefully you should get 15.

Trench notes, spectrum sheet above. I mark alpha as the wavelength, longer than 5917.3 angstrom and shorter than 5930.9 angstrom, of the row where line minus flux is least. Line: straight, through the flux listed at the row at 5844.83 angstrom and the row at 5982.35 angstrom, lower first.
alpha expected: 5917.96 angstrom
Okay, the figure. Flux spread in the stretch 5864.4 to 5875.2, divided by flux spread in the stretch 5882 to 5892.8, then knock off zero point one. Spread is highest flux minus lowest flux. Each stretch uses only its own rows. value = 0.99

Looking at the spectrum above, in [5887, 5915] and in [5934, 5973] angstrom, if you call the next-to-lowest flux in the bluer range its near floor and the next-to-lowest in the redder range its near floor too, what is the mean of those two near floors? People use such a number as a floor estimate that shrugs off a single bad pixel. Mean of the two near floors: 4.0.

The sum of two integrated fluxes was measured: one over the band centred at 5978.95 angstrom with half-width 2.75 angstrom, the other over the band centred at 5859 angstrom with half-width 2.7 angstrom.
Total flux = 53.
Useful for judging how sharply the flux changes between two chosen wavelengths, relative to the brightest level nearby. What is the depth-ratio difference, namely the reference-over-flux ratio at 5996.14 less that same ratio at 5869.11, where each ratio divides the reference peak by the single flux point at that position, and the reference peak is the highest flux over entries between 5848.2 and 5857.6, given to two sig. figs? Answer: -0.10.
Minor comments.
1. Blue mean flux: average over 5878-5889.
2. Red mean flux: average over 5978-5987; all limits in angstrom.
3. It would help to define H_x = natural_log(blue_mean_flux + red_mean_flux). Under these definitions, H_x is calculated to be 2.18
